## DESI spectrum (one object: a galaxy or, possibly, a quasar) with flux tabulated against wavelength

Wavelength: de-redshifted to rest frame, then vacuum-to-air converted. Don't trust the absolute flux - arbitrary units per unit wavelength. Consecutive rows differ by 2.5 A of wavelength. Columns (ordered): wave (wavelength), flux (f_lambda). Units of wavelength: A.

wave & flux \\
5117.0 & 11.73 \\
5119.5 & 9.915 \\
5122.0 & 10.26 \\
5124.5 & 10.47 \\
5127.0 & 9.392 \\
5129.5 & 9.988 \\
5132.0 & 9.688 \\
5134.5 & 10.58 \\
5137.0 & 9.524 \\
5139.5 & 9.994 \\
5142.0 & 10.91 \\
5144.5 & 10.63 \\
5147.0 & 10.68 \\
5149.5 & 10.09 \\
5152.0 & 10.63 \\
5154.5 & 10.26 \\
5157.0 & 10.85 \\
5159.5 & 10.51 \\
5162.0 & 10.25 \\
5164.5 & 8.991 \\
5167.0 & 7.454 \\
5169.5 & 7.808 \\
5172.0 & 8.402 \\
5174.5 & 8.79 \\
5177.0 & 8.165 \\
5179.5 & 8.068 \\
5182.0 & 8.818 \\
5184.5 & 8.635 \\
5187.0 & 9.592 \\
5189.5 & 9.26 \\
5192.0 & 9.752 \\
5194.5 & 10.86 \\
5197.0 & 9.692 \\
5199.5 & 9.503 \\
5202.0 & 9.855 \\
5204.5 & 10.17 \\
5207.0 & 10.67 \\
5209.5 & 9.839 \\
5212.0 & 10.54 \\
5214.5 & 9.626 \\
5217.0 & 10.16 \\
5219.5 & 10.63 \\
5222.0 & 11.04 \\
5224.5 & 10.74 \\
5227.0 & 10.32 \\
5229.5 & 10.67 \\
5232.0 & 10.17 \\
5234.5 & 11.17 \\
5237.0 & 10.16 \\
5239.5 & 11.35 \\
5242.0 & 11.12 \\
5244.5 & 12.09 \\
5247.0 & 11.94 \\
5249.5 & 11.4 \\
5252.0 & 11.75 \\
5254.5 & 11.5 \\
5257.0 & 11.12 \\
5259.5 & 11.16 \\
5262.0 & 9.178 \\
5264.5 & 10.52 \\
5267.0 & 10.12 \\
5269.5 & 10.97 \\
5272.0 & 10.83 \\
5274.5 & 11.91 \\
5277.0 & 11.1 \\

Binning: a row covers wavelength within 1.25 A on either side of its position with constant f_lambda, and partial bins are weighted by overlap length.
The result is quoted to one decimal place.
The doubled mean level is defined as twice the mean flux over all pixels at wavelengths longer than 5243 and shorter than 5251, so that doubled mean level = 23.6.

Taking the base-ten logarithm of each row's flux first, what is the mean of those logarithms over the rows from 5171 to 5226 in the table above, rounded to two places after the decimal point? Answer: 0.98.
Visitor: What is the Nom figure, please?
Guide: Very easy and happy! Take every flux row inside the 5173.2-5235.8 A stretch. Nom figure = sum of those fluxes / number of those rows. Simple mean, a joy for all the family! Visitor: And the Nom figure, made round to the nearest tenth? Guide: 9.9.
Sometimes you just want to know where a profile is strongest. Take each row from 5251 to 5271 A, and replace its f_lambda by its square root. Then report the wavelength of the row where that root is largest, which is 5252.0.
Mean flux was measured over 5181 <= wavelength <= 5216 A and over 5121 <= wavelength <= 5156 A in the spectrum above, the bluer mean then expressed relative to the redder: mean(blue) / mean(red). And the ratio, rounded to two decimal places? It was 1.05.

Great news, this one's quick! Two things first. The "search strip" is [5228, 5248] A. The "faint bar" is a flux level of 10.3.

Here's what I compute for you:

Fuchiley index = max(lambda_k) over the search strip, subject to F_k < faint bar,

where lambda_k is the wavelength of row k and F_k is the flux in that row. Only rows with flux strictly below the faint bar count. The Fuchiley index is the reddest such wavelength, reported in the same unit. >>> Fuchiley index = 5237.0 A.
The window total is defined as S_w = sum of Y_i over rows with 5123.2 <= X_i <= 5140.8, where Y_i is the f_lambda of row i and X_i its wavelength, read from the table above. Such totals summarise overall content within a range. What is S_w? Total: 69.6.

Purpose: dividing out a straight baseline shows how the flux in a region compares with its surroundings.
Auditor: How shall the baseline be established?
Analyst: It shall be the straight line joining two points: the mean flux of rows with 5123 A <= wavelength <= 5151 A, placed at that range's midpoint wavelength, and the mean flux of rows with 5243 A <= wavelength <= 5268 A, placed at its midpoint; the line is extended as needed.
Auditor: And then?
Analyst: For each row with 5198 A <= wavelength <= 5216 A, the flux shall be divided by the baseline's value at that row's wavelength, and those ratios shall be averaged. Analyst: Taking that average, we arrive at 0.94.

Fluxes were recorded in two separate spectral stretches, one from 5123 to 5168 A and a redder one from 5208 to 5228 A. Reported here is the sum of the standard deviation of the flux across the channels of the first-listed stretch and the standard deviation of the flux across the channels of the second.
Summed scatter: 1.3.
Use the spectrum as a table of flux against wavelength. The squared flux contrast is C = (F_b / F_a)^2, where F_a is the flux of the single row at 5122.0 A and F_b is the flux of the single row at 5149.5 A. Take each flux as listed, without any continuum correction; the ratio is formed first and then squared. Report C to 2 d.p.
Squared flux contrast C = 0.97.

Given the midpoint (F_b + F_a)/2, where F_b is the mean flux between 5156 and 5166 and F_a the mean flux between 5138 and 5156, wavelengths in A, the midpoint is 10.3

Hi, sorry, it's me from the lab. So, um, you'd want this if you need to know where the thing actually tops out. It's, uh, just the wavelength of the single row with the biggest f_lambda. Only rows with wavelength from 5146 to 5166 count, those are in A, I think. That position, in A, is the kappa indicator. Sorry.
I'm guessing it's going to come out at 5157.0 A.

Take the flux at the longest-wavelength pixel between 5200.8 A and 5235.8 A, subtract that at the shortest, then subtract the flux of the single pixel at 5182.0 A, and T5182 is -7.5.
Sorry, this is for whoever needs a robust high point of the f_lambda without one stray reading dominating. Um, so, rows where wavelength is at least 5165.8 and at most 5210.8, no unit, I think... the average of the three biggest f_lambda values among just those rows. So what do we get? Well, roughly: 10.6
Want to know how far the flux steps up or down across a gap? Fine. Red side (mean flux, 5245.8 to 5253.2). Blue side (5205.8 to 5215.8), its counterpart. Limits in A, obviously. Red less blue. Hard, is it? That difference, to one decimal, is 1.5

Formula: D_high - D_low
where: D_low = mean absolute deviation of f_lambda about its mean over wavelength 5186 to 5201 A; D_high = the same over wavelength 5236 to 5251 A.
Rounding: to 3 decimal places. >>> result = 0.108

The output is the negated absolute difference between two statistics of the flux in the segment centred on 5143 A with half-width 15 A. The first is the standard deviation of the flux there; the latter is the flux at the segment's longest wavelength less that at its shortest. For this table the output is -0.4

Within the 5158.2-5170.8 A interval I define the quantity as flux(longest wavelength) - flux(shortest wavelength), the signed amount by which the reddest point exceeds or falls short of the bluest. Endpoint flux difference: -2.7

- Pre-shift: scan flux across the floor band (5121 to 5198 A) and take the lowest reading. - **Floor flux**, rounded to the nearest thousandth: 7.454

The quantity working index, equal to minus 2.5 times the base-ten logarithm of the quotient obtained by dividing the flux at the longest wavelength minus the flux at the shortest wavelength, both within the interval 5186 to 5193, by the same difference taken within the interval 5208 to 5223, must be 2.2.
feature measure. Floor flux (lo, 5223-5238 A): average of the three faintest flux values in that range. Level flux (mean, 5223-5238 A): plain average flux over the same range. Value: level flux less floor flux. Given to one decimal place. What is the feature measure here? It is 0.3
